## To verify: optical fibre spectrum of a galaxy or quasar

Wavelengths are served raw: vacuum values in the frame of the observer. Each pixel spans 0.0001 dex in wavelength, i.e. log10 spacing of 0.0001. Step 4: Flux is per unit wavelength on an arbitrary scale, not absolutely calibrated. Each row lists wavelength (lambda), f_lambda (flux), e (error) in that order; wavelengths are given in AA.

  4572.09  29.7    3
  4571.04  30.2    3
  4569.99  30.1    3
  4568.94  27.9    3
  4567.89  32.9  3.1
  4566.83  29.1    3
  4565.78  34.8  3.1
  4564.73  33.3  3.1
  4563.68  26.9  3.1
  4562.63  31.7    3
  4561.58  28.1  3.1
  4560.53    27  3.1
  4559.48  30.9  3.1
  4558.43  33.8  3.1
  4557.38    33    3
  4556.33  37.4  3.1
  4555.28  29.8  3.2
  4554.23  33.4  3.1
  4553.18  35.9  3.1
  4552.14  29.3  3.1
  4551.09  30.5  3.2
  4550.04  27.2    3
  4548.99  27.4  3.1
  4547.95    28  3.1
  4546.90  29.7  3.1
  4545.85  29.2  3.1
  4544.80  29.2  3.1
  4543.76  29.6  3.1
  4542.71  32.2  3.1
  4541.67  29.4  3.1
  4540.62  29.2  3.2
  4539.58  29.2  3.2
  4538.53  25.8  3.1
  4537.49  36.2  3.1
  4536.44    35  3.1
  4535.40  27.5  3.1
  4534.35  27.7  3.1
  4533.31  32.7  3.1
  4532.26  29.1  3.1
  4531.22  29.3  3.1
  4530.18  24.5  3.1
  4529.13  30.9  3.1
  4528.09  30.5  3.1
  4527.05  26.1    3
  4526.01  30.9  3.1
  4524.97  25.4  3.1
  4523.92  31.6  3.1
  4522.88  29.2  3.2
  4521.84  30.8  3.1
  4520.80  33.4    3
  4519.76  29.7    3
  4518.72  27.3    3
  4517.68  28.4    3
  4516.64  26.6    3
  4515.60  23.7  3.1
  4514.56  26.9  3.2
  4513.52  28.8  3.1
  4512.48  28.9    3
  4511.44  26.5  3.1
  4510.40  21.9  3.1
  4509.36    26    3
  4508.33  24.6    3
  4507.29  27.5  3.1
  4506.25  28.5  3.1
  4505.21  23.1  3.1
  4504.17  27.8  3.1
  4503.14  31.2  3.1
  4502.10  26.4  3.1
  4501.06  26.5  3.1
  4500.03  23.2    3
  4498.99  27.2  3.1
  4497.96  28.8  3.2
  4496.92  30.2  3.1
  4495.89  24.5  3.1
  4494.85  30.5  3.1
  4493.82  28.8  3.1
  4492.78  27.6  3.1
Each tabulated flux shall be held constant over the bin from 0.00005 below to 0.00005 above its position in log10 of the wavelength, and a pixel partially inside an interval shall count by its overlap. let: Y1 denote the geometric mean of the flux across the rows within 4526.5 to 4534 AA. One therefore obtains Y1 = 28.9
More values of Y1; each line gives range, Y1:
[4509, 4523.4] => 27.6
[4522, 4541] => 29.3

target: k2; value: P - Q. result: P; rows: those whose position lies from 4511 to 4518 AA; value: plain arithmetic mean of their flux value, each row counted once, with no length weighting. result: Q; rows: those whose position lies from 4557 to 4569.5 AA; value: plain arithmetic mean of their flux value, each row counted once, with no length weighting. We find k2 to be -4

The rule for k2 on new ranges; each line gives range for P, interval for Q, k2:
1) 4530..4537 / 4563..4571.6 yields -1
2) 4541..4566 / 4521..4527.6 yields 2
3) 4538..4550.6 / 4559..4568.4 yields -2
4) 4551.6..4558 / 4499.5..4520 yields 6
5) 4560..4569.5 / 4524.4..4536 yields 2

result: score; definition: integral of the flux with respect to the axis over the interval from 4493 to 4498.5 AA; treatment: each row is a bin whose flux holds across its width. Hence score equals 157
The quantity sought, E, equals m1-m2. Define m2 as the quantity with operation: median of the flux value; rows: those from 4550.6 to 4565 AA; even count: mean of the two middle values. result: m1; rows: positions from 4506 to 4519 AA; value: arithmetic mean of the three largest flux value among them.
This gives -3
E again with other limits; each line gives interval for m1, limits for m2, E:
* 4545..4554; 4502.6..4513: 5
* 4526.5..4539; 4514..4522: 7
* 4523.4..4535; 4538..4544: 2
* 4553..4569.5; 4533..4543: 7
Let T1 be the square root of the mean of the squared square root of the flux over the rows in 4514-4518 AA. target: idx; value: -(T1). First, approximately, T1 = 5.1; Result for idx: -5.14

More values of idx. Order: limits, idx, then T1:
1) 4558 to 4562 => -5.47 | 5.5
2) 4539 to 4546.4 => -5.45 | 5.5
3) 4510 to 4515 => -5.16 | 5.2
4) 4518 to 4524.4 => -5.51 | 5.5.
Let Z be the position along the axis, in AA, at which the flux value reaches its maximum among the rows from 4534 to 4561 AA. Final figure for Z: 4556.33 AA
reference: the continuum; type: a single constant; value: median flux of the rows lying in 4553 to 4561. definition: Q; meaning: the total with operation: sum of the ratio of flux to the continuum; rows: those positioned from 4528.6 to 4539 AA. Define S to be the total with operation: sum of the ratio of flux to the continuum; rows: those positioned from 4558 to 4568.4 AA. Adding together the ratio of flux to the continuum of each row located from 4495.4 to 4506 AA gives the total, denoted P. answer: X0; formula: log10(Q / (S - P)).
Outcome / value 0.88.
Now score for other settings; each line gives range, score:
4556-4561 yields 161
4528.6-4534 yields 158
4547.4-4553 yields 162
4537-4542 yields 150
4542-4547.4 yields 162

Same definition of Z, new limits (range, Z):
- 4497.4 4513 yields 4503.14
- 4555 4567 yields 4556.33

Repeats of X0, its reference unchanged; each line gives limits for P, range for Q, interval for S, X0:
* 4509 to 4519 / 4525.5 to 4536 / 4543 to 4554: 0.97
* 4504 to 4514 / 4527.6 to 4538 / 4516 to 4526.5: 1.01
